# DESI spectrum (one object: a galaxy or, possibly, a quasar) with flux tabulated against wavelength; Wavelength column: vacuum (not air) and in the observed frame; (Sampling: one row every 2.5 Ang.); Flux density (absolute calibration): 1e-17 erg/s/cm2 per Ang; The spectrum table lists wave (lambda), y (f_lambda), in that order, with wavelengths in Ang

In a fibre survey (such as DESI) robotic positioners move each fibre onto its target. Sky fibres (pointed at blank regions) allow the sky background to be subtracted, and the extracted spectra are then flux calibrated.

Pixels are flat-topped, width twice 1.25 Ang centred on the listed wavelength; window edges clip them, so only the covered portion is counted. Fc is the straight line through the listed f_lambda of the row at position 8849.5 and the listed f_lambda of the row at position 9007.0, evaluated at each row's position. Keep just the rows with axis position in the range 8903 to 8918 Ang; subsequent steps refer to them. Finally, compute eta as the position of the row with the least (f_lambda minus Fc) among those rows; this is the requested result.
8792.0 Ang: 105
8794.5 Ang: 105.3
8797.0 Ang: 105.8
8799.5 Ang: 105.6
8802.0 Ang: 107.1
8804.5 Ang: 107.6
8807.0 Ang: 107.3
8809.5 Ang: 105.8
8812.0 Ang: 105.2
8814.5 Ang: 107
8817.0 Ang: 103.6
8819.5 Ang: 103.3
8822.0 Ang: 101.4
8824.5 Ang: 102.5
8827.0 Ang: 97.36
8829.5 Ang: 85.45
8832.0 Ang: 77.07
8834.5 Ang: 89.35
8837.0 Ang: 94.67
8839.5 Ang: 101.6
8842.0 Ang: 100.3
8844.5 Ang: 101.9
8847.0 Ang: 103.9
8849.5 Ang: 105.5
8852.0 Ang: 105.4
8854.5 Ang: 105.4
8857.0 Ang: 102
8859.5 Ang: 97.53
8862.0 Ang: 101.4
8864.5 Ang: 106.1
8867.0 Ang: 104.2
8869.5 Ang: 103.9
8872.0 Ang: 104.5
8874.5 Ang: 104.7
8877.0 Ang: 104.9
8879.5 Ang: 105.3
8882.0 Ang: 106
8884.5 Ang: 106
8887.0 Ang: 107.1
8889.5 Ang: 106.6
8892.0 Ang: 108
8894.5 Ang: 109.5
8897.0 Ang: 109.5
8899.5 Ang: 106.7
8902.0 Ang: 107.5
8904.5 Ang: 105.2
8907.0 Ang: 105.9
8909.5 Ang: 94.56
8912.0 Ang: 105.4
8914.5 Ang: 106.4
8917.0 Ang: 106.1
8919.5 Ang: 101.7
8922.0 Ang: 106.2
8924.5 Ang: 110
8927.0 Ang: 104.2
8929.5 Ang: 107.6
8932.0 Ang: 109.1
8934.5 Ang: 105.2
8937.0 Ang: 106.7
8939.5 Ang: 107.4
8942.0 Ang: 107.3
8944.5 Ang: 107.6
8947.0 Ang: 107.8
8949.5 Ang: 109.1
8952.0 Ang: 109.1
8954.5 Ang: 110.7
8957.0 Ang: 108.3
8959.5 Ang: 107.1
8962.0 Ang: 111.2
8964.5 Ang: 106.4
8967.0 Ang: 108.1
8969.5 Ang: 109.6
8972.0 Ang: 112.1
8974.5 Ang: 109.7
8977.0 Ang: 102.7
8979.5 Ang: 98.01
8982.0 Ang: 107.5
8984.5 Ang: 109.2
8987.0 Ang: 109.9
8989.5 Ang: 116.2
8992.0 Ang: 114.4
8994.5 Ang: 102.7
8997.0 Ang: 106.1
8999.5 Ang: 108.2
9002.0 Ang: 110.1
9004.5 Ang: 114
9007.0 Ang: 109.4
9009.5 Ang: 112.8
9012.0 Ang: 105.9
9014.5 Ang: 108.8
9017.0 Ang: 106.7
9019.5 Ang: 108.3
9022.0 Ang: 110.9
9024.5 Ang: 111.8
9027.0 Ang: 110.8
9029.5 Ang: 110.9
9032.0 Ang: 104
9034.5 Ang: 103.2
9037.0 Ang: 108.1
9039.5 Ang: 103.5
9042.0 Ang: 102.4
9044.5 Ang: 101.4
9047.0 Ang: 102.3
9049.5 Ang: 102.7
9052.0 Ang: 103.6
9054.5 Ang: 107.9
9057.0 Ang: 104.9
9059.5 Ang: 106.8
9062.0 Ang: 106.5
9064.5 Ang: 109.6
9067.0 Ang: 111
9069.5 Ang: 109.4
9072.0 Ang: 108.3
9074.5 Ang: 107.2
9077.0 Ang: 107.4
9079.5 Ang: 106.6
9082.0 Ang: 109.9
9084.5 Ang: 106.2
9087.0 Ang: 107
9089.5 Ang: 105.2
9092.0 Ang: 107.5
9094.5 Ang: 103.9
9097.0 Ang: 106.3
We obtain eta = 8909.5 Ang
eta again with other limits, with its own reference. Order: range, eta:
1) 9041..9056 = 9044.5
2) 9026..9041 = 9034.5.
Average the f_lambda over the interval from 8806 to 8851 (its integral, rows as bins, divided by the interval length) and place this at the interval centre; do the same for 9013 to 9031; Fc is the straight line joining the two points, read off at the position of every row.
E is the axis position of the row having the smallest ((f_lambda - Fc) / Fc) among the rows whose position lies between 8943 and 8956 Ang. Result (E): 8944.5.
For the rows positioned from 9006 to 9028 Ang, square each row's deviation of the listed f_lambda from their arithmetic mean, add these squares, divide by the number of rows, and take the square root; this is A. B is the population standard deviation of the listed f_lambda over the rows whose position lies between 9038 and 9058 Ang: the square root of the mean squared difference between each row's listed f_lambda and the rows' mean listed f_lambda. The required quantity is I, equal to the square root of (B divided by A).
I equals 0.94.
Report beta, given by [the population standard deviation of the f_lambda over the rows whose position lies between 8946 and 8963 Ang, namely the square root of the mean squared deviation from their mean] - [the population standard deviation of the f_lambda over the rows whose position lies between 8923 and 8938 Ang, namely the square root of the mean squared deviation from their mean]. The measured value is -0.7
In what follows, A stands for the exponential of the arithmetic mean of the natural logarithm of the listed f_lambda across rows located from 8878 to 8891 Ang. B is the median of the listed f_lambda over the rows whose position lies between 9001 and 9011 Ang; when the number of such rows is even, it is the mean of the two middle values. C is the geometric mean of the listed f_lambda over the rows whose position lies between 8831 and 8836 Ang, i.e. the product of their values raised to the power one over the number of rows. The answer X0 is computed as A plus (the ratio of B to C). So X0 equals 108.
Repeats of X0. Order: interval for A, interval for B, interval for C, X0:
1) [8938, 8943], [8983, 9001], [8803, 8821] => 108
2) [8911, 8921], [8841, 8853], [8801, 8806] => 106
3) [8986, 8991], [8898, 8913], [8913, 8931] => 114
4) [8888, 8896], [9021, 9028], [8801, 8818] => 109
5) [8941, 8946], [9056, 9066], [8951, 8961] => 108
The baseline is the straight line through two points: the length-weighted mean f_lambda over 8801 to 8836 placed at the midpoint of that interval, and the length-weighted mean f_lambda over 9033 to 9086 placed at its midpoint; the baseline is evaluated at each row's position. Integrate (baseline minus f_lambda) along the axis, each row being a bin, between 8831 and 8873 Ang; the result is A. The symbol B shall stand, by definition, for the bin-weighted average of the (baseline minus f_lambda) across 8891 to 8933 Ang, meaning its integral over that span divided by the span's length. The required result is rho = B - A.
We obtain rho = -20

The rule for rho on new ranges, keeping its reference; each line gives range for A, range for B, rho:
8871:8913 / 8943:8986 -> 161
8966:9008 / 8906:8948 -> 183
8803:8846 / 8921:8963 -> -26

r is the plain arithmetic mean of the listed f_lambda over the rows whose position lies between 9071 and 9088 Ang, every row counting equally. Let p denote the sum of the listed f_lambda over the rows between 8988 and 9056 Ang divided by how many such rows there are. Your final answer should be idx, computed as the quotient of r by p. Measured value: 1.00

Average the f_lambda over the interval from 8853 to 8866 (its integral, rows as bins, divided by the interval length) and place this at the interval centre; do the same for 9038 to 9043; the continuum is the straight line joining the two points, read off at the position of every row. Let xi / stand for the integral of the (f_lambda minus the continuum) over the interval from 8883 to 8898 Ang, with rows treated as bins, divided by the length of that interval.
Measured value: 5.0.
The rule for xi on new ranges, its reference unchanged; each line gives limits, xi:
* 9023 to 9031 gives 7.7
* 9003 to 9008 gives 8.6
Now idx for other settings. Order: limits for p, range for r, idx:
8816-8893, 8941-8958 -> 1.07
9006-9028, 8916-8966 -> 0.98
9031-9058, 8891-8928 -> 1.02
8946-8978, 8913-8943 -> 0.98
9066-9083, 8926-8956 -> 0.99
